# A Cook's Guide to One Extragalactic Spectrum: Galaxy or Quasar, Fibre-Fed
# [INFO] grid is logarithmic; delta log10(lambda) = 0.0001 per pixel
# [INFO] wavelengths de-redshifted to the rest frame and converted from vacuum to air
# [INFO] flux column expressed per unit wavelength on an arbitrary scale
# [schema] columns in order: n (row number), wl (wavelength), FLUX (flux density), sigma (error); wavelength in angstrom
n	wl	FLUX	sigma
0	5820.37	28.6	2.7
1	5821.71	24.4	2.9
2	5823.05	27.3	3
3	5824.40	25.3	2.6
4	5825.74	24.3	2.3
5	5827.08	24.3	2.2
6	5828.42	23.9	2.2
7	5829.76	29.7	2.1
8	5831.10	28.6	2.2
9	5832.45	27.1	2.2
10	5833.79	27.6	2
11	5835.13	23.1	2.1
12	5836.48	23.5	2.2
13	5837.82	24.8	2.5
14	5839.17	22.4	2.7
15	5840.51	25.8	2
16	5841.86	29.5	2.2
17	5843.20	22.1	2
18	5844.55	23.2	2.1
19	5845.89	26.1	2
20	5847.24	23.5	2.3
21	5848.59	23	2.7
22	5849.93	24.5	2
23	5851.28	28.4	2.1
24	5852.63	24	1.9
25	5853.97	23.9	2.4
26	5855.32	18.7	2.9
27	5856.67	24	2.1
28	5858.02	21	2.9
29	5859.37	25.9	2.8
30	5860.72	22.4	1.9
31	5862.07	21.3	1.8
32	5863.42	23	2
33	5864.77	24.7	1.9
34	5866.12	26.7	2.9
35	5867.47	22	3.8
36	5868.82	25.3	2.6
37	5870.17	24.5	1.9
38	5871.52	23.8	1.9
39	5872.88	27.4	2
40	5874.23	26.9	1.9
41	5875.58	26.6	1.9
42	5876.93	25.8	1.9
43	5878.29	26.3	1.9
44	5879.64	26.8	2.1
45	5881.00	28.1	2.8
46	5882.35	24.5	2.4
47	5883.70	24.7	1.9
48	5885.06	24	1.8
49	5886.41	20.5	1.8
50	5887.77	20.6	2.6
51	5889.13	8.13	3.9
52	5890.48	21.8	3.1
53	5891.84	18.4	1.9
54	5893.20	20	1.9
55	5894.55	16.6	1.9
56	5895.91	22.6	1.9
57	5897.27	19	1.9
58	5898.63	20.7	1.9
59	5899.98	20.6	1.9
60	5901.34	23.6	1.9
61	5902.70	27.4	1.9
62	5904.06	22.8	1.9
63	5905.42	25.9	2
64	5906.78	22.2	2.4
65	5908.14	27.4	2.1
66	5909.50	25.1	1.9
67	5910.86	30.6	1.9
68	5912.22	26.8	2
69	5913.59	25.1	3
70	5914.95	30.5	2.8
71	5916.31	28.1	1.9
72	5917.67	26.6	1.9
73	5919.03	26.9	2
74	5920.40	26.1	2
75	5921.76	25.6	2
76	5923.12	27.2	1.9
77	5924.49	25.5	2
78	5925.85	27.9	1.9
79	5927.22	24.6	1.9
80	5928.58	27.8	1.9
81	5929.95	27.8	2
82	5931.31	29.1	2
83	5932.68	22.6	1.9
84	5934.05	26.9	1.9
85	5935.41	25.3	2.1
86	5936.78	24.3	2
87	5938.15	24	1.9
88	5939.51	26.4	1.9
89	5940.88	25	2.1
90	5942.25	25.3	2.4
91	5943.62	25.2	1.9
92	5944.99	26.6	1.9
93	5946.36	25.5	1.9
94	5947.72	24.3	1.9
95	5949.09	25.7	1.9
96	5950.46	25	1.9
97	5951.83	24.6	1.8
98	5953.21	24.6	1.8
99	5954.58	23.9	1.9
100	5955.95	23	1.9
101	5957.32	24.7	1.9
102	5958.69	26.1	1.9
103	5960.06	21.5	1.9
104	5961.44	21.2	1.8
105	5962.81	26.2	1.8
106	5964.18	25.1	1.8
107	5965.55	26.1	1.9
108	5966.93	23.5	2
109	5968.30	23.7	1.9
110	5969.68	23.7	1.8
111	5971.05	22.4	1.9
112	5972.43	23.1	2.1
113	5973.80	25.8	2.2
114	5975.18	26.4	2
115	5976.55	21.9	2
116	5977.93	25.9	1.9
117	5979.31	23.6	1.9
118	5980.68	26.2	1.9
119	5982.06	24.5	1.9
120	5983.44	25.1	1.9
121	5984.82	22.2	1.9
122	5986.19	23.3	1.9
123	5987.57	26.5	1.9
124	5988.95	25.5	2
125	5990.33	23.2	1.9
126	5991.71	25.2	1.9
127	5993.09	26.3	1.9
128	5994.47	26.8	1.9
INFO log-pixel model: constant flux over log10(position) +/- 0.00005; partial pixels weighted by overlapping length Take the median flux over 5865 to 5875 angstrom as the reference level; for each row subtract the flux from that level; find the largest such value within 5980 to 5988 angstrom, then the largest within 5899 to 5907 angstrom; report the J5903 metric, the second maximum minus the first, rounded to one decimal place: 1.6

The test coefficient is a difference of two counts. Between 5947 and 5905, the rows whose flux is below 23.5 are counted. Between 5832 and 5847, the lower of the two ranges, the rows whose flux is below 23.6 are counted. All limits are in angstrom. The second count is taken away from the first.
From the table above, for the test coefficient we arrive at -3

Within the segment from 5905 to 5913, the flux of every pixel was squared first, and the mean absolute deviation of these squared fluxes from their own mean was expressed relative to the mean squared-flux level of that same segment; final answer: 0.15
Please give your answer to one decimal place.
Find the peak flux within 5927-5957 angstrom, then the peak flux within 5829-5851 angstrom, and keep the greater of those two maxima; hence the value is 29.7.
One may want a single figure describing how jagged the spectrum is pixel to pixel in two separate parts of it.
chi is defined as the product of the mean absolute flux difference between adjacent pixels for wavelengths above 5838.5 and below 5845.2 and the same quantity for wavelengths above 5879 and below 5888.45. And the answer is 6.1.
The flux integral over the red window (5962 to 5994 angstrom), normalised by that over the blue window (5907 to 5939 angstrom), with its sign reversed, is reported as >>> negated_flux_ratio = -0.93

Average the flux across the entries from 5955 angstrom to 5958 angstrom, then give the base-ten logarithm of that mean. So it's 1.38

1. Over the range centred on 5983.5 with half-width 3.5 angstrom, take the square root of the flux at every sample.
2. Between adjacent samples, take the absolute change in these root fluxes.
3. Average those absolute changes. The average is 0.16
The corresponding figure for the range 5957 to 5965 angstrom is 0.25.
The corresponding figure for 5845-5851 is 0.16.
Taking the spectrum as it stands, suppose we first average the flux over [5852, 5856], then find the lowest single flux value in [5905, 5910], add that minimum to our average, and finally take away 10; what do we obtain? 34.4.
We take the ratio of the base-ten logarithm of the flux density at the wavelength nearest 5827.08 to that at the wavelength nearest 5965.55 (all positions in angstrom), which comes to 0.98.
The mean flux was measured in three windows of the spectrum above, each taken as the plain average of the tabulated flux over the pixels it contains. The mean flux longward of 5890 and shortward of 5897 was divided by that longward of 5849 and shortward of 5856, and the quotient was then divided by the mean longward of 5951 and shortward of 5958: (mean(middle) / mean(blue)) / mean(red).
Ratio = 0.034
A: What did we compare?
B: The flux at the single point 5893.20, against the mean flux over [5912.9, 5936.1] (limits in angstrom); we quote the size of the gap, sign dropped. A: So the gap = 7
